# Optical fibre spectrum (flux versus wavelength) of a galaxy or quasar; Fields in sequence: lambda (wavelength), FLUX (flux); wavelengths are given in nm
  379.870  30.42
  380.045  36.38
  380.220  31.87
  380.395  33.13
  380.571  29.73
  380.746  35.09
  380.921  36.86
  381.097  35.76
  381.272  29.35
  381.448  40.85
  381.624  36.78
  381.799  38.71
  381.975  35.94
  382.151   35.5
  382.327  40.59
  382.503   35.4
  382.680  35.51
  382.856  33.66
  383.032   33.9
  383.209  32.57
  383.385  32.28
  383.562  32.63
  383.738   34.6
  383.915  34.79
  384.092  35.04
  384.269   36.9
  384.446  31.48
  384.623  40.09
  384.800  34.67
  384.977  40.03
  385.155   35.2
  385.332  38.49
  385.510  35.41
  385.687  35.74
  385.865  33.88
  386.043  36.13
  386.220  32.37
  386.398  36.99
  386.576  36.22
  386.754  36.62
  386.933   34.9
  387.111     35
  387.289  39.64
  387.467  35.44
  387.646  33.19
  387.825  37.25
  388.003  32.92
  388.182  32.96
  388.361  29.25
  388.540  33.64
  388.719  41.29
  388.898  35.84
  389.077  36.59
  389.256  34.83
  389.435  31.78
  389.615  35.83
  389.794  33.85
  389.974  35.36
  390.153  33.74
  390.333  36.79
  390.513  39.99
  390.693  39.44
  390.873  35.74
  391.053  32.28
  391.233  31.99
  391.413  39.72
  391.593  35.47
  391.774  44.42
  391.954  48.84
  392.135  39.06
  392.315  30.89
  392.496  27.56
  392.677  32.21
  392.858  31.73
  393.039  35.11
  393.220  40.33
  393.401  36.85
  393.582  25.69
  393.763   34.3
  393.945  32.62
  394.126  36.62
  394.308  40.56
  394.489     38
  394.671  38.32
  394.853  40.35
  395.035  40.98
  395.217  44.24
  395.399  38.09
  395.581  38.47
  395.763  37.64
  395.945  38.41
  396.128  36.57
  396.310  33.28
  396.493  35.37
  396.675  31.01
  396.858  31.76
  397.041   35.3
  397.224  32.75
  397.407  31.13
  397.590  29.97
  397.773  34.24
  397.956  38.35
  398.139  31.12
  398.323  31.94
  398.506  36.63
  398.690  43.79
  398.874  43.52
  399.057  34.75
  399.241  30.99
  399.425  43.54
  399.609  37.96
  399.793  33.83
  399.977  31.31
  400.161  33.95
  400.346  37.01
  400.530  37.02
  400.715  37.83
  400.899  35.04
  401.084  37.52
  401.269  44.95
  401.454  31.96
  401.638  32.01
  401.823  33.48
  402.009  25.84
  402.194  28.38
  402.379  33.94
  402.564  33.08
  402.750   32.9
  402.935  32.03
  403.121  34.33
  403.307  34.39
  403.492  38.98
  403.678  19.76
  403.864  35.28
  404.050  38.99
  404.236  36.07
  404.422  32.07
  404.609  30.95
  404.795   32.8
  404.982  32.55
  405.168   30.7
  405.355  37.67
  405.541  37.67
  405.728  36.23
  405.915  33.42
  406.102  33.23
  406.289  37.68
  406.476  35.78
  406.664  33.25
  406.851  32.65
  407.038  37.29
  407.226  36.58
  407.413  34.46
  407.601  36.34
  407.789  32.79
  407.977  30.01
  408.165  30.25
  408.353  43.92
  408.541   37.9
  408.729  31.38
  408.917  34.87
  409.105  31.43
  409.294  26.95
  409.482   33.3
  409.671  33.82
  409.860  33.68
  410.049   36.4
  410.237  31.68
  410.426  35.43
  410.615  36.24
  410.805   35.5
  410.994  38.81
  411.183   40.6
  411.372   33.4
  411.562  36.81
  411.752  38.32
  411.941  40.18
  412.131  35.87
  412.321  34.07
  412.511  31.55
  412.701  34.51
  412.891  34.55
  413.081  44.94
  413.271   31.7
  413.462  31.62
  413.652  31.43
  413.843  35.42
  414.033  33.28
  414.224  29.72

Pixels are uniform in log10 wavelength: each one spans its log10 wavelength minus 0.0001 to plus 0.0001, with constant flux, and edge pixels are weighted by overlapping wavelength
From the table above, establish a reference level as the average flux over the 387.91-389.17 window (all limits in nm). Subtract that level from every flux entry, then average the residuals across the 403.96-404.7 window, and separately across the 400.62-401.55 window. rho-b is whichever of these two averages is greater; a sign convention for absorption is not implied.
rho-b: 2.8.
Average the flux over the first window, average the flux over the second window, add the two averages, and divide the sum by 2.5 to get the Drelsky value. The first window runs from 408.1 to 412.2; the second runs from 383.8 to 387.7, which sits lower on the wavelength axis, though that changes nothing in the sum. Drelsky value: 28.5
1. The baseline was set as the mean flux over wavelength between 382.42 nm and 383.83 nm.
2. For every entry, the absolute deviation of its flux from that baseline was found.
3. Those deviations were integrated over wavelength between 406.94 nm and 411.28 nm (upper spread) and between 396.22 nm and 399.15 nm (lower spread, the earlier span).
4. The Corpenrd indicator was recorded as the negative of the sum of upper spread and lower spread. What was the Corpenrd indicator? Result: -22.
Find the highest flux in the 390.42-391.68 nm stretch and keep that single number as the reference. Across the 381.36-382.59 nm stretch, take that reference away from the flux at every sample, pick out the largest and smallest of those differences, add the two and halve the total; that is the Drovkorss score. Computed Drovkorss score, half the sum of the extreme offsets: -2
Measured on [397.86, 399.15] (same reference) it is -3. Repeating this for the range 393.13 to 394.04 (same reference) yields -7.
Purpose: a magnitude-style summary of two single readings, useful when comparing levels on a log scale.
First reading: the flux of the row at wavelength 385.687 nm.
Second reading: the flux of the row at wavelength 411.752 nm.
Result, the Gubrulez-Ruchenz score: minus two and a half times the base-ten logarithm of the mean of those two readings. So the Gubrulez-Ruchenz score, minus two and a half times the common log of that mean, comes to -3.92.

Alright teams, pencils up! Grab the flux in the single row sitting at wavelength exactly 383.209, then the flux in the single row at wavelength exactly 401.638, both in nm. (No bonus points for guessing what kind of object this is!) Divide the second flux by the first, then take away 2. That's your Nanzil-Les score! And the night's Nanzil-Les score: -1.02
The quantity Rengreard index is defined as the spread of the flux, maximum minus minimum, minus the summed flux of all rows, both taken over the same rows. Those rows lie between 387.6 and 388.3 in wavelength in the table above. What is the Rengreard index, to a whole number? -132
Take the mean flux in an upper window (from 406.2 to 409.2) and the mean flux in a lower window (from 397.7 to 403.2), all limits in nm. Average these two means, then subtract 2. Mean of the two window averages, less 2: 32.9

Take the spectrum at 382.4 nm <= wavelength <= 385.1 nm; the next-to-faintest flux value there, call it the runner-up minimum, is 32.28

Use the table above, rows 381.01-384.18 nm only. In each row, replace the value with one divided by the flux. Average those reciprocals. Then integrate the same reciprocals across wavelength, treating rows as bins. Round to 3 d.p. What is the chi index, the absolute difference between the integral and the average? 0.062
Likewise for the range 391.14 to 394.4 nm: 0.065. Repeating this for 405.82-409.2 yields 0.069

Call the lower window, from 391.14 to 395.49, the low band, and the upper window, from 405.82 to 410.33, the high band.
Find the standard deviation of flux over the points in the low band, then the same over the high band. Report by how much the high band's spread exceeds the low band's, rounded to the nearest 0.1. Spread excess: -2.0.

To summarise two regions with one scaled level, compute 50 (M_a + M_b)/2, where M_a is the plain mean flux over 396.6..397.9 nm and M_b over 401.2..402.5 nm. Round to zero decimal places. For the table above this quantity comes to 1631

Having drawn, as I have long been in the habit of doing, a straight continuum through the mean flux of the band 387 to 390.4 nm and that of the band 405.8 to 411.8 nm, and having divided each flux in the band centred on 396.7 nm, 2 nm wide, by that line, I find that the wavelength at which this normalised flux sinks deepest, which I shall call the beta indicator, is 397.590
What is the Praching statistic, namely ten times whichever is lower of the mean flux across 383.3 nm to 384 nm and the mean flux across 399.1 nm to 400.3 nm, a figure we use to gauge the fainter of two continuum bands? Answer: 336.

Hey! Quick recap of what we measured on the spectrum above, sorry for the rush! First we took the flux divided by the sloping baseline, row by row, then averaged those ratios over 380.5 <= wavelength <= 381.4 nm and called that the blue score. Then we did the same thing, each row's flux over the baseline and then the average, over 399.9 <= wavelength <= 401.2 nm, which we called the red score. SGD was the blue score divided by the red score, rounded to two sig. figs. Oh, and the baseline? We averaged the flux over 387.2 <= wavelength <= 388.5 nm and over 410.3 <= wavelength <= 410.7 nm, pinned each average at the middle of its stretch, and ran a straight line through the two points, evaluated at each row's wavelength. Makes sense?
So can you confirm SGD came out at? 0.97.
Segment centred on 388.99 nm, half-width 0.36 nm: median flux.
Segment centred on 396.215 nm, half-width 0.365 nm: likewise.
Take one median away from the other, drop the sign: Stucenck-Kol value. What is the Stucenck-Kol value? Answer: 0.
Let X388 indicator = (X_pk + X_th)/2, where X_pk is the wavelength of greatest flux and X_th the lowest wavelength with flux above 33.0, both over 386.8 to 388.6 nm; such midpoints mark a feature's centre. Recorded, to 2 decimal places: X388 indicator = 387.11 nm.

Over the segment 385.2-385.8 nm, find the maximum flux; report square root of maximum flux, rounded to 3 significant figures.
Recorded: 6.20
